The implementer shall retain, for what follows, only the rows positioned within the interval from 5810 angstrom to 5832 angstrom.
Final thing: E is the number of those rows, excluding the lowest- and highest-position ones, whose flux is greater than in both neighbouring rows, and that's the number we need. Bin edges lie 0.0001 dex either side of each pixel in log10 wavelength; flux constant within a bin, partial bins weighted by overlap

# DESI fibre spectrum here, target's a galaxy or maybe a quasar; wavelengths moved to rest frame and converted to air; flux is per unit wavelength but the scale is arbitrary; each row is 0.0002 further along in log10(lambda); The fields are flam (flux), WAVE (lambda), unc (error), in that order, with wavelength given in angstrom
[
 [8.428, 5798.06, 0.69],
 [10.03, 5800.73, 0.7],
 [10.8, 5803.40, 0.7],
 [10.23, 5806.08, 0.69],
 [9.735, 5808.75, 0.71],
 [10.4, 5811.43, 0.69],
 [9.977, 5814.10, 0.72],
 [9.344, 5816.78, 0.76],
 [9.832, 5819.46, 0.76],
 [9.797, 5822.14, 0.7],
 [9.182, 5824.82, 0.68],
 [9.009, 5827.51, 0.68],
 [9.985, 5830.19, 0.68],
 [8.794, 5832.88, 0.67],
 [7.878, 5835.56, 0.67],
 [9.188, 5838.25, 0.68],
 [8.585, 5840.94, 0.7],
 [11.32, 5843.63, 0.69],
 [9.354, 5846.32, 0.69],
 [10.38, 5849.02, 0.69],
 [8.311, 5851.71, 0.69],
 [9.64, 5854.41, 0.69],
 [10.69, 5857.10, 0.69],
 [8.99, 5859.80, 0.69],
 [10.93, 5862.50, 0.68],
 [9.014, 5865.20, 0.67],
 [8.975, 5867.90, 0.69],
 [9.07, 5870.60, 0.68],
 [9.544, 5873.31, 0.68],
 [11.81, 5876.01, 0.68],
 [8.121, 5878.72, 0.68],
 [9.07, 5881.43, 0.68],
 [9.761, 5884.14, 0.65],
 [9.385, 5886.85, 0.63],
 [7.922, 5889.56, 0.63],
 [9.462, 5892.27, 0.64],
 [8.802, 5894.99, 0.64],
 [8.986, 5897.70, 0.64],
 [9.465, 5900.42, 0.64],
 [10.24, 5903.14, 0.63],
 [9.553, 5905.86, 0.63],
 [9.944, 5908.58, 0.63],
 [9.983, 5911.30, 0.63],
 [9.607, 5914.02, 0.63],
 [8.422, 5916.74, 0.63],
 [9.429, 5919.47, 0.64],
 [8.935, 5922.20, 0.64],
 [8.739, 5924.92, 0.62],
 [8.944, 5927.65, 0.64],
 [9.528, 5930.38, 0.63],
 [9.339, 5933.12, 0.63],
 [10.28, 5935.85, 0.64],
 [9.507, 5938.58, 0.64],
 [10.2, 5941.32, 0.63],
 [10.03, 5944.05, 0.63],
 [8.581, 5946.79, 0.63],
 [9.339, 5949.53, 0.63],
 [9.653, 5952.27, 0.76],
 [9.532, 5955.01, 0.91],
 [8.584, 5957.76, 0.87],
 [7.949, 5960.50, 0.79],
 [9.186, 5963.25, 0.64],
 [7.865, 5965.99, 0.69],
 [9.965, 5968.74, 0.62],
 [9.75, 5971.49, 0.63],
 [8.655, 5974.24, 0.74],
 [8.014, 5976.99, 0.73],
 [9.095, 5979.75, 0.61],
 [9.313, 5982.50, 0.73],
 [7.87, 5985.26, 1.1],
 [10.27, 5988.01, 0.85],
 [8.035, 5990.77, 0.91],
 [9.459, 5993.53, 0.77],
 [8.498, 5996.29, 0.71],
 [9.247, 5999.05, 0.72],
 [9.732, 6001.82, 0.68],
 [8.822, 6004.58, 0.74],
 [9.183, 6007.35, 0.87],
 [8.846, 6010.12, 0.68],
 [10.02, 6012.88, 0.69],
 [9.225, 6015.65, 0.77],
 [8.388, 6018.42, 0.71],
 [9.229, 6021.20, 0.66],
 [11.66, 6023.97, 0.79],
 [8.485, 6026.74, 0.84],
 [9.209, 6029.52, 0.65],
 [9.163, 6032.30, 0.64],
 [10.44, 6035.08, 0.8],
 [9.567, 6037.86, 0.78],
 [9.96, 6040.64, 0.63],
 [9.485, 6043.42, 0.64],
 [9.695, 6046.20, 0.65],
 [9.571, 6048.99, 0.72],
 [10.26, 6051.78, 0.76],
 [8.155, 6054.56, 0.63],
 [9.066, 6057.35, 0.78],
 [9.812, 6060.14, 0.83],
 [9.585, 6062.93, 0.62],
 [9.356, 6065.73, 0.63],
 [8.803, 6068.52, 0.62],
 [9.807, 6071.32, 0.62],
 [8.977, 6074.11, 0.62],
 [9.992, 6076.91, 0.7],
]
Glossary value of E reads 1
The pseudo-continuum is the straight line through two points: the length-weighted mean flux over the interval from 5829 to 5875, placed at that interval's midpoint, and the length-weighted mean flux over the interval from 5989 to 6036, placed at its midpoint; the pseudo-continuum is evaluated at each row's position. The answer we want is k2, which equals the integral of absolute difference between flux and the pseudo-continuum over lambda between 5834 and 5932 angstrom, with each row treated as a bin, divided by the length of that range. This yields 0.65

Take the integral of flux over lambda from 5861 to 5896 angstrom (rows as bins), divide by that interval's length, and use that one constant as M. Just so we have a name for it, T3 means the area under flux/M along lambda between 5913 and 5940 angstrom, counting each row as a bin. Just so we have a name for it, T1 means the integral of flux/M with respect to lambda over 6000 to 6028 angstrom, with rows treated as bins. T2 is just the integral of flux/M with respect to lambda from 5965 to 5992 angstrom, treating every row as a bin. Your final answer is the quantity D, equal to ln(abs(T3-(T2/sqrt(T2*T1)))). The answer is 3.25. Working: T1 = 28.0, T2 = 25.6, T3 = 26.7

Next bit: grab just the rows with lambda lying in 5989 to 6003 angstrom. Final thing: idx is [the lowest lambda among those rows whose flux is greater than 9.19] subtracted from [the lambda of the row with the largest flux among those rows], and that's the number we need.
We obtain 8.3 angstrom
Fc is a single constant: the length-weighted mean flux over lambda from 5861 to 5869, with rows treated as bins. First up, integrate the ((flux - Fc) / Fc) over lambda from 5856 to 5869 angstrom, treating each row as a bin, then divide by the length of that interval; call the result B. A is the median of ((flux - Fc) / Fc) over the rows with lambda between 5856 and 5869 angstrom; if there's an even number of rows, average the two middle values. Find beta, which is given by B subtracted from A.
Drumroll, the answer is -0.07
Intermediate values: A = -0.07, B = 0.007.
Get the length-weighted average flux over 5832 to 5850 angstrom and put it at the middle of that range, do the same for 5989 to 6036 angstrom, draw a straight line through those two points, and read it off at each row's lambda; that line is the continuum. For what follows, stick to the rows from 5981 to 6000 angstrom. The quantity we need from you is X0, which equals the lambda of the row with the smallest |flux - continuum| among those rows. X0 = 5999.05 angstrom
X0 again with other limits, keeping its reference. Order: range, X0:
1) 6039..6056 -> 6043.42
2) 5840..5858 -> 5846.32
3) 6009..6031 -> 6021.20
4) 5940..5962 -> 5949.53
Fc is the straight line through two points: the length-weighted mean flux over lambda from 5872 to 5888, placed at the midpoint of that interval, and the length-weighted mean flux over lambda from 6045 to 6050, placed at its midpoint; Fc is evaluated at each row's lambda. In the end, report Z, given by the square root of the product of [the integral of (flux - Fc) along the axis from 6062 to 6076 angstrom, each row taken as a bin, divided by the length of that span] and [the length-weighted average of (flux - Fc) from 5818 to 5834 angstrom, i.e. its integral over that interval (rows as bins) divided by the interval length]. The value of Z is 0.23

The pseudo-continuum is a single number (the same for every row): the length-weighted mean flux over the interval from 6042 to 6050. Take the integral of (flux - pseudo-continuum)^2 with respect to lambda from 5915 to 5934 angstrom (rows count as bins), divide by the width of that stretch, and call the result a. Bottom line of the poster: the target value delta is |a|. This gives 0.4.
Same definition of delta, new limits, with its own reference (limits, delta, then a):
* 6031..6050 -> 0.2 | 0.16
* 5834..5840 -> 1.5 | 1.47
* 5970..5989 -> 1.0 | 1.02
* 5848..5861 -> 0.8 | 0.77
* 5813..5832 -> 0.2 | 0.15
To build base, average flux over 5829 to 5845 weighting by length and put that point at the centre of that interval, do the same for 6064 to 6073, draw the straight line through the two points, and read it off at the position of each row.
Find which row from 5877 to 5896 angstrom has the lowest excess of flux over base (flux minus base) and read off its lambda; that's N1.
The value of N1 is 5889.56 angstrom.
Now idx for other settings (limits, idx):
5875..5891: 0.0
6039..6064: 11.1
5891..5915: 10.9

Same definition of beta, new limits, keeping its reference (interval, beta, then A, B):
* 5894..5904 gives -0.01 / -0.04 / -0.031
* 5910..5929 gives -0.02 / -0.07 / -0.052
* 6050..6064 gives 0.02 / -0.01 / -0.028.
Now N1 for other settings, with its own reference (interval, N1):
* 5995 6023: 6018.42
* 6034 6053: 6043.42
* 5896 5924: 5916.74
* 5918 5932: 5924.92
